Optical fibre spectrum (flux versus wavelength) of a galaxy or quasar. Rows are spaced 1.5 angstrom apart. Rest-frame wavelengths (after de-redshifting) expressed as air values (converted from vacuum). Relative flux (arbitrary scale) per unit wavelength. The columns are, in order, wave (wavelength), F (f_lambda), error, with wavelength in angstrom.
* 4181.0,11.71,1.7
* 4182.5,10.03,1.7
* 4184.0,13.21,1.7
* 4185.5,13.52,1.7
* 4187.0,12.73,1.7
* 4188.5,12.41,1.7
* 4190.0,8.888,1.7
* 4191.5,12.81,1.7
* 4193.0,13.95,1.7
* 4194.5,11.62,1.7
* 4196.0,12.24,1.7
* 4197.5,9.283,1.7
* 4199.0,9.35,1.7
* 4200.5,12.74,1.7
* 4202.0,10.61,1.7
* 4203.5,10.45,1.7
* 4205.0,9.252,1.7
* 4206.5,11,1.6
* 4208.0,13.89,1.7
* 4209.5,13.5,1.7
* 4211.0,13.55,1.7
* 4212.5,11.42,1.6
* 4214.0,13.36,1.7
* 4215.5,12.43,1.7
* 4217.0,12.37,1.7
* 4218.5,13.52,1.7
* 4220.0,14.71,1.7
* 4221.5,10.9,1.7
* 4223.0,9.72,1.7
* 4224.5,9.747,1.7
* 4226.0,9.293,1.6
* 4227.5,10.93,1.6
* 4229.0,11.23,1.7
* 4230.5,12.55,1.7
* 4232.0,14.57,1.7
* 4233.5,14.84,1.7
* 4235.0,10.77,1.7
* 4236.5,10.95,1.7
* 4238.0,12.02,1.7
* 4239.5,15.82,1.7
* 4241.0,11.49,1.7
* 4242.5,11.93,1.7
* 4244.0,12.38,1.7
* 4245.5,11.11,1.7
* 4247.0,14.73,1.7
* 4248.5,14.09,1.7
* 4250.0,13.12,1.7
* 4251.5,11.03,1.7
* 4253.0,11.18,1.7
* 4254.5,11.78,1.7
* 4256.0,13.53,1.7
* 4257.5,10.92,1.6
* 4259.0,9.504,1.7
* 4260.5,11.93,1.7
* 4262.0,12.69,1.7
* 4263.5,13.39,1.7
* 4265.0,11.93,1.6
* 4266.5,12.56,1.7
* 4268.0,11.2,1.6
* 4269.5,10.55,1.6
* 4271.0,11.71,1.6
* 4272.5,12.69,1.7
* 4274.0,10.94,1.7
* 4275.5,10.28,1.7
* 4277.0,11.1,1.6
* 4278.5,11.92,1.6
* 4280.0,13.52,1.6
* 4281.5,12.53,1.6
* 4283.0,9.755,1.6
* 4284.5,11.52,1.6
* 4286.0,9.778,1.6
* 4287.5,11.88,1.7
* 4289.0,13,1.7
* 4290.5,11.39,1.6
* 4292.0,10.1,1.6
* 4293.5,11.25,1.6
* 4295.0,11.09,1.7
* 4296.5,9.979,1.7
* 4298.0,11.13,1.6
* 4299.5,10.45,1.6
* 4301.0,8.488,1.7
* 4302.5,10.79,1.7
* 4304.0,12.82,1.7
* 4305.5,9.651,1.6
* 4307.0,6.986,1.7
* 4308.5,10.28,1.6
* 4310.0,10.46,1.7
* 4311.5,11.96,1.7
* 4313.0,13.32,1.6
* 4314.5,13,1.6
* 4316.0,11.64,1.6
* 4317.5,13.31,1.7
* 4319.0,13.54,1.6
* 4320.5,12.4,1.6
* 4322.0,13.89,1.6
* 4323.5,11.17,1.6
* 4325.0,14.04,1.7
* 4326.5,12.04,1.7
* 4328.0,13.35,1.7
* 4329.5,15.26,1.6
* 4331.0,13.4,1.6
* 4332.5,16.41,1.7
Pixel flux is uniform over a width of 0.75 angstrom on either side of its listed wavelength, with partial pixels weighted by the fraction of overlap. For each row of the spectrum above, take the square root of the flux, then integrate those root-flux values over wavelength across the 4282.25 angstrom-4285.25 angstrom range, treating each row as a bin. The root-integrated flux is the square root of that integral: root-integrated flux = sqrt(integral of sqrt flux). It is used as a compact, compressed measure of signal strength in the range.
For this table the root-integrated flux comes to 3.1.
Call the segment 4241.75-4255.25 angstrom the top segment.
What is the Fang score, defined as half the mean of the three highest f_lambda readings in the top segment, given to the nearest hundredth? 6.99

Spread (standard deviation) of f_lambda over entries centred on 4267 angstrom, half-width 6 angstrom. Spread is 0.9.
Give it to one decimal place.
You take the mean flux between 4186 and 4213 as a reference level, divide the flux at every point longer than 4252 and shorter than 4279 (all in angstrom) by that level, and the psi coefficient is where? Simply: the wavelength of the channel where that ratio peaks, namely 4256.0 angstrom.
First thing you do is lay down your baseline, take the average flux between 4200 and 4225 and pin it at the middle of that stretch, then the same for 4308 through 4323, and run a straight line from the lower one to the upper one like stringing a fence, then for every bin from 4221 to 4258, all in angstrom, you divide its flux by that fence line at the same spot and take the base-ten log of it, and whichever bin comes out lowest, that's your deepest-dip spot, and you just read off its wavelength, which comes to 4226.0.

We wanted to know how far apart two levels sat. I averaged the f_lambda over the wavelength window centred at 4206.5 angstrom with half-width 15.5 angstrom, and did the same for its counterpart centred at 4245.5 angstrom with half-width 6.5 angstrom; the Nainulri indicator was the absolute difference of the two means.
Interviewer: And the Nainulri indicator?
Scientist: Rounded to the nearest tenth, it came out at 0.8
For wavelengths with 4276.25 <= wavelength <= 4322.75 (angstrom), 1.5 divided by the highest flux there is 0.1080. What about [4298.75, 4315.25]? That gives 0.1126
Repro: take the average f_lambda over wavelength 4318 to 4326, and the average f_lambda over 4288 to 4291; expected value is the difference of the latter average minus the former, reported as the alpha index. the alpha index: -0.8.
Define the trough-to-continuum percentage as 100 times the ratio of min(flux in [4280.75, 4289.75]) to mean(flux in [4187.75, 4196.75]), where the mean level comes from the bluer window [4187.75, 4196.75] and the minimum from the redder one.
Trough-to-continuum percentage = 81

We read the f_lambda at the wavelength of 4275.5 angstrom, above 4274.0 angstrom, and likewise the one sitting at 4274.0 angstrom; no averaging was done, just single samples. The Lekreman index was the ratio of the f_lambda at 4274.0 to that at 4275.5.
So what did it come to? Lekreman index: 1.06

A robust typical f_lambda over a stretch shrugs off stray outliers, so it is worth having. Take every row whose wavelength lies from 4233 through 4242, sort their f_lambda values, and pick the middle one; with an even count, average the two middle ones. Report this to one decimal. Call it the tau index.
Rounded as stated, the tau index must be 11.8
